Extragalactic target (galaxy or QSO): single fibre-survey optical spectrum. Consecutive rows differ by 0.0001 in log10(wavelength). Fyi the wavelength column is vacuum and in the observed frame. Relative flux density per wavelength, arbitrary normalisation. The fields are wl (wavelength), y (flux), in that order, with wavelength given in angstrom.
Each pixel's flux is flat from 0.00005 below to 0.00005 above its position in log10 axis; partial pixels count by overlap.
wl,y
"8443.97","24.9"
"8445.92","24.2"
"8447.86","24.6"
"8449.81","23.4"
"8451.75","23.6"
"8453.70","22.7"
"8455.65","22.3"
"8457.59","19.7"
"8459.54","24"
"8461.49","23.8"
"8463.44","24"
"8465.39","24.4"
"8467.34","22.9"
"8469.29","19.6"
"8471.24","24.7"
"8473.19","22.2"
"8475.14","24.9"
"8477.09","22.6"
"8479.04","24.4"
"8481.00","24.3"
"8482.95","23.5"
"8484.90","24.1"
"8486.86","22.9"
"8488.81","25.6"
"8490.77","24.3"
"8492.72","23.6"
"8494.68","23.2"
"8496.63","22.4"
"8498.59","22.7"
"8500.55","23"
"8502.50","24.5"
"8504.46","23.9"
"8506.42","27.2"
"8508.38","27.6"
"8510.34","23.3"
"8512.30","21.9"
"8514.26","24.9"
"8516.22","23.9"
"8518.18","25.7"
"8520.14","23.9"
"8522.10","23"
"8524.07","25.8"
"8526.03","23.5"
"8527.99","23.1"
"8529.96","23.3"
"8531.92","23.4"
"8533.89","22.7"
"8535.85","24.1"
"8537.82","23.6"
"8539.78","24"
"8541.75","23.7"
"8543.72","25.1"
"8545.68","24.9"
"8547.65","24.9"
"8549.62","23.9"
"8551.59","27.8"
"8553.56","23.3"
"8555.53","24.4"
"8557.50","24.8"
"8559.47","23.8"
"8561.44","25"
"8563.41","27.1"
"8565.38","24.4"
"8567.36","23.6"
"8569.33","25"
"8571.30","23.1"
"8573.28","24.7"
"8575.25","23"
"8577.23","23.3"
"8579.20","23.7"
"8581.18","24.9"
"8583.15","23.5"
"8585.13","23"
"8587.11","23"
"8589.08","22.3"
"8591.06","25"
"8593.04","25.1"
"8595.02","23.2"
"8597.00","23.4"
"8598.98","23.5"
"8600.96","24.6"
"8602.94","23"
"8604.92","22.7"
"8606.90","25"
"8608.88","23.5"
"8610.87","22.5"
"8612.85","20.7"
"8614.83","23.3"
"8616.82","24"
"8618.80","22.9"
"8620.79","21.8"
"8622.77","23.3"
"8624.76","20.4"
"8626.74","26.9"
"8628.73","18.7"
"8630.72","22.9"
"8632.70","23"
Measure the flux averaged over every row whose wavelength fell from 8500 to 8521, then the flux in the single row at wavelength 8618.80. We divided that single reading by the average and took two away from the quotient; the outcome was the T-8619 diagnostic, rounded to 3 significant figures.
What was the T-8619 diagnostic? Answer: -1.07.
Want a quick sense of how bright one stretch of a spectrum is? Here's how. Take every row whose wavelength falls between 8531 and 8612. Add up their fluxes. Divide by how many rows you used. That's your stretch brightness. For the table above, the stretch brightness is 24.0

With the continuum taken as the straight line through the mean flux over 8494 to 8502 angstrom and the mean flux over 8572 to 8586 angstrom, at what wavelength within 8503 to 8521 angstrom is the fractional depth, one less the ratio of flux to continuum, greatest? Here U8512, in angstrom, 8512.30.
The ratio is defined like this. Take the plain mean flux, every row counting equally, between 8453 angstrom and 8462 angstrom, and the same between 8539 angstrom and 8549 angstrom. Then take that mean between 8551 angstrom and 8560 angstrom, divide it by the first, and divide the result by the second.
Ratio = 0.0450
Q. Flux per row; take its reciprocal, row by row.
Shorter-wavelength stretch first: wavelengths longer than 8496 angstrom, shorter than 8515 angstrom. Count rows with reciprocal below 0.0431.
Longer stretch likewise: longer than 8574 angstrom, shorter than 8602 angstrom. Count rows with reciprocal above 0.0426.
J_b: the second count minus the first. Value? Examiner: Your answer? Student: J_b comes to 1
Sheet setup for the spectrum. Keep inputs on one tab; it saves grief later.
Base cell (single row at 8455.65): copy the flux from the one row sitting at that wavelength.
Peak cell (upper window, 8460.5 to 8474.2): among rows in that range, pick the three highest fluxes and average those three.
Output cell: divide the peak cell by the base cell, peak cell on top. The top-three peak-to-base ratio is 1.09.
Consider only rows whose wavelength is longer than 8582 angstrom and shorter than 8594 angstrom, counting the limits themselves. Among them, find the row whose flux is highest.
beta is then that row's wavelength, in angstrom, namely 8593.04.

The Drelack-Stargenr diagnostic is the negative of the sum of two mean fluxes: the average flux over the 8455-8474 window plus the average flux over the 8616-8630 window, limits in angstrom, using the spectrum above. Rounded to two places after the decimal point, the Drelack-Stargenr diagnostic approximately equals -45.33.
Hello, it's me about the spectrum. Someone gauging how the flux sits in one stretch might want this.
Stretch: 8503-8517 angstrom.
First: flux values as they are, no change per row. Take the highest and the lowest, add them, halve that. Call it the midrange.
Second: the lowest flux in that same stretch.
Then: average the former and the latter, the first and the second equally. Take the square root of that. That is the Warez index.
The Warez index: 4.83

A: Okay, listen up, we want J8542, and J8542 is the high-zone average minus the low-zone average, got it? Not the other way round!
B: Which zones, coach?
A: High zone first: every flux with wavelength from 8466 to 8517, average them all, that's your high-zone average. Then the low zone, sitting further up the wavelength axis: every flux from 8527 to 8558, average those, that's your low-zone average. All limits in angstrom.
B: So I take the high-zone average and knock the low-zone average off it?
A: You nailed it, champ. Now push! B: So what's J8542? -0.4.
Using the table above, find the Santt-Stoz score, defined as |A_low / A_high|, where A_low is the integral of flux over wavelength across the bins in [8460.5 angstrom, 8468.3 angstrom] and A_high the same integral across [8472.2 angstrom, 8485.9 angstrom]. 0.57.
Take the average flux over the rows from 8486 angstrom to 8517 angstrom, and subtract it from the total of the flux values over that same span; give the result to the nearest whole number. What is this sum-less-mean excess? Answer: 361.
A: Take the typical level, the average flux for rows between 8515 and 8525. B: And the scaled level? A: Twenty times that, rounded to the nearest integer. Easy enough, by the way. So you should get 489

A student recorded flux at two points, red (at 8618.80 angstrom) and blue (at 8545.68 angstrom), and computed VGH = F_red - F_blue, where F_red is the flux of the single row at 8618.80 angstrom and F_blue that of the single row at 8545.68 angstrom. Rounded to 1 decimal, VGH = -2.0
